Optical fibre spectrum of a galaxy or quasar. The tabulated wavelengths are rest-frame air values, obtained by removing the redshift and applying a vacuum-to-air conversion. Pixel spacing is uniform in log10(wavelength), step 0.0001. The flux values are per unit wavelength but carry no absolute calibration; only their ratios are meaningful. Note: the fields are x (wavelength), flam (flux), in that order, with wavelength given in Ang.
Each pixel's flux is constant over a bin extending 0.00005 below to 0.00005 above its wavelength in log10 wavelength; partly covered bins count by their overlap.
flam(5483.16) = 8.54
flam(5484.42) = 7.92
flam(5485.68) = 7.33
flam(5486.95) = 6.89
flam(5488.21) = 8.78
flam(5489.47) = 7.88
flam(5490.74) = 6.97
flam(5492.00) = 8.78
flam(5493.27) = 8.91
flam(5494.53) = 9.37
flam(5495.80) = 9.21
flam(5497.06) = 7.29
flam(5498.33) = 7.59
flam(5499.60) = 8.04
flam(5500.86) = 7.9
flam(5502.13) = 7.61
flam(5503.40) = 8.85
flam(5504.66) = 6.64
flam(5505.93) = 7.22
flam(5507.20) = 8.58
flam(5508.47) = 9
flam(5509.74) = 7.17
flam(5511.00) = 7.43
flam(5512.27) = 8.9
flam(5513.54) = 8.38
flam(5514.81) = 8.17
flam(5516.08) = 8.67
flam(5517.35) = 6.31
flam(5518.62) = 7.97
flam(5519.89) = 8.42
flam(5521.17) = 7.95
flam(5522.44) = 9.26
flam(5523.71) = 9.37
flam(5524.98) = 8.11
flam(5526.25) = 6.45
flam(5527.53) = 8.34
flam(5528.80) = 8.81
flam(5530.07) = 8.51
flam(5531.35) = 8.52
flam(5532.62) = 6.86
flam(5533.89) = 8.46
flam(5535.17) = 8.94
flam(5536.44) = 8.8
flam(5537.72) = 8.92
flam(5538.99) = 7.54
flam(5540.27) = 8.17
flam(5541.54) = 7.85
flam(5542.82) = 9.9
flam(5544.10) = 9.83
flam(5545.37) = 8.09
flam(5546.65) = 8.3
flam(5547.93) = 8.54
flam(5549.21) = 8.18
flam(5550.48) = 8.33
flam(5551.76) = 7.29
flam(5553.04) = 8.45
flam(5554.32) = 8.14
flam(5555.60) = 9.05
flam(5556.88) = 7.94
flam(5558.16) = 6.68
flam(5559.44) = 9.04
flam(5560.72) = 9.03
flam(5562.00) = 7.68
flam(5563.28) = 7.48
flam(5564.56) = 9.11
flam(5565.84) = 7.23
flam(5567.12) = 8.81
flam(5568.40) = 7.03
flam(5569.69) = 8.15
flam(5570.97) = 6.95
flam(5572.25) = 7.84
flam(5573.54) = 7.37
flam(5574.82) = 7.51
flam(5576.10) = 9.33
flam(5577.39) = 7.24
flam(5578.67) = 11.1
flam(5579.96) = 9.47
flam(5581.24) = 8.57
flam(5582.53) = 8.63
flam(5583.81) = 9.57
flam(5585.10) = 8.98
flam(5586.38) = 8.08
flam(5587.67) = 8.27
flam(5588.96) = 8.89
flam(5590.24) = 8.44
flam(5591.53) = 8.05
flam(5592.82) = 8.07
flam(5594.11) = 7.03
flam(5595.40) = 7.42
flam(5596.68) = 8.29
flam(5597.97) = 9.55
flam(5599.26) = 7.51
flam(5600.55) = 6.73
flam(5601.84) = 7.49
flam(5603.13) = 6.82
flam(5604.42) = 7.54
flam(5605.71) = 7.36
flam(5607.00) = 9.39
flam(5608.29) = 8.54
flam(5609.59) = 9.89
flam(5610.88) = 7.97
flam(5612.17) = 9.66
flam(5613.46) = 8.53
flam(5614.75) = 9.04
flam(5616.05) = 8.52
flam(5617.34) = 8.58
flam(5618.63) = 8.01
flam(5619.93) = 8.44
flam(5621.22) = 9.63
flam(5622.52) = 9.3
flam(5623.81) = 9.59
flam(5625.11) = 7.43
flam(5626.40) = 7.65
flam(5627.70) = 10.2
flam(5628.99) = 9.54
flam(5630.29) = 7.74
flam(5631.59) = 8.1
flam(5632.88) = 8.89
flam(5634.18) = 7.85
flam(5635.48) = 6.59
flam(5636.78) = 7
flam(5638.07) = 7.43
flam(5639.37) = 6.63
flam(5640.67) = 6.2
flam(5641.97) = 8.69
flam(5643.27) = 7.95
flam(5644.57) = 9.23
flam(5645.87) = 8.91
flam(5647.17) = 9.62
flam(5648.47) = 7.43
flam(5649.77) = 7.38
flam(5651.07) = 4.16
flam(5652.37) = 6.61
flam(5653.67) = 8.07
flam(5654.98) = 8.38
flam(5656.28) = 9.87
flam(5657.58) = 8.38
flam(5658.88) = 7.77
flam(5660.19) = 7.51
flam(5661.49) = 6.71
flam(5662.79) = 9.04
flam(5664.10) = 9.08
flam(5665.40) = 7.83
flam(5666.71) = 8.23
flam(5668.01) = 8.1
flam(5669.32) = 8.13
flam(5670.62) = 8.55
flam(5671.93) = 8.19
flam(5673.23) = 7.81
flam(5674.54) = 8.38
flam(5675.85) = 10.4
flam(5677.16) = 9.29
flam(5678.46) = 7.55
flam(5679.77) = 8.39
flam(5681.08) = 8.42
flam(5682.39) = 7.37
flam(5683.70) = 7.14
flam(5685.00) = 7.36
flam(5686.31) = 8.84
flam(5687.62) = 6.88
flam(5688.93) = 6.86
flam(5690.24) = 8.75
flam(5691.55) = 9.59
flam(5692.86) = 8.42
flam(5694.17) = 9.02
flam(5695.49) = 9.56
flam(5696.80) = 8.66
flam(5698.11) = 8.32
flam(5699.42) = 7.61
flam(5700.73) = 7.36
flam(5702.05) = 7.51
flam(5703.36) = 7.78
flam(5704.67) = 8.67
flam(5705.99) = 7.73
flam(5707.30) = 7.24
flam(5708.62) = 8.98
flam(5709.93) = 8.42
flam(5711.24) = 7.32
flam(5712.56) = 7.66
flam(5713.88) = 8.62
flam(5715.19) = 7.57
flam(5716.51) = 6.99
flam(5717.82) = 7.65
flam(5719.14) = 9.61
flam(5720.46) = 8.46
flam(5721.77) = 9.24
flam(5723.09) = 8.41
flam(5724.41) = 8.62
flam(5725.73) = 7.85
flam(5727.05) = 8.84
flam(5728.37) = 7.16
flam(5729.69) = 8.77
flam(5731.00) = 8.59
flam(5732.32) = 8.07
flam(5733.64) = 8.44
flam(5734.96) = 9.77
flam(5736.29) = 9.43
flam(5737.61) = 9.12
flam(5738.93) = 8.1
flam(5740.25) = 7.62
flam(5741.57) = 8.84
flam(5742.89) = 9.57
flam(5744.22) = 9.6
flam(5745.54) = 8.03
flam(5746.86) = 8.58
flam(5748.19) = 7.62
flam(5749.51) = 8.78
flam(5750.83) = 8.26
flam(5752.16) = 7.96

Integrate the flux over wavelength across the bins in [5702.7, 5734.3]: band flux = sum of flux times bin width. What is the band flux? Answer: 259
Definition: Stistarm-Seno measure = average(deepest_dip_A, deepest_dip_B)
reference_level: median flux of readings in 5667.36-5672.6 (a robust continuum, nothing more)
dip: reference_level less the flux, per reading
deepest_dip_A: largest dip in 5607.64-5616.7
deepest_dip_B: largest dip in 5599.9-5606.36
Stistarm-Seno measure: 0.8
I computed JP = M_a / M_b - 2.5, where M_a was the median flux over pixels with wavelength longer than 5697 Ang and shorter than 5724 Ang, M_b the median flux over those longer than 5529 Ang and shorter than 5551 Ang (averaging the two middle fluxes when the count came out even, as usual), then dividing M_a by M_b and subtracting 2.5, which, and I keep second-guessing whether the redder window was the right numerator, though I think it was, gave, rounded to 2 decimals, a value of -1.58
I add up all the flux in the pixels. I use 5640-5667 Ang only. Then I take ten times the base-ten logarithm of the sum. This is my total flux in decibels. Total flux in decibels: 22.23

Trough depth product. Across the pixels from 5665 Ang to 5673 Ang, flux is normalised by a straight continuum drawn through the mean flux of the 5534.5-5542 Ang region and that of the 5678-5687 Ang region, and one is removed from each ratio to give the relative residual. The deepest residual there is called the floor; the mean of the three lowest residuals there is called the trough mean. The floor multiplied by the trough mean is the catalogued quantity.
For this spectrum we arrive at -0.0002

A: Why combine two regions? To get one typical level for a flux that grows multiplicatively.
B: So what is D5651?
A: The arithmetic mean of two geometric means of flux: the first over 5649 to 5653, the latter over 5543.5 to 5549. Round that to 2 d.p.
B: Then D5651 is 7.27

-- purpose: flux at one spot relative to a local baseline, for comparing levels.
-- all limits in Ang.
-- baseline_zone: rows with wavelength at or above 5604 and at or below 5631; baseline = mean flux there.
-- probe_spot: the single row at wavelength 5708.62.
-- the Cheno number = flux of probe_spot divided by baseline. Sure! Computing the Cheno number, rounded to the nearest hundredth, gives 1.03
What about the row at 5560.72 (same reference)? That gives 1.04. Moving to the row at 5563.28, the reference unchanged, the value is 0.86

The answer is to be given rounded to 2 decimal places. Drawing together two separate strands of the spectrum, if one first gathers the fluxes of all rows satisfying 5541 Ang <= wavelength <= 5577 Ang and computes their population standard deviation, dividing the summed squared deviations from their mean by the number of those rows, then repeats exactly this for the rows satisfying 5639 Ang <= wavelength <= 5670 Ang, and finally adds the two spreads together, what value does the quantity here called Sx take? 2.06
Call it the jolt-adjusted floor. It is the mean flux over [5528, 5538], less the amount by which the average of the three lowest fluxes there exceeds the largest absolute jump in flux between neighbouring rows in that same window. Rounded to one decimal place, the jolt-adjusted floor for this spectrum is 2.2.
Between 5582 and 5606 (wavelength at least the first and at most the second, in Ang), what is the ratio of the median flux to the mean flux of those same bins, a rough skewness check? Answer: 1.00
